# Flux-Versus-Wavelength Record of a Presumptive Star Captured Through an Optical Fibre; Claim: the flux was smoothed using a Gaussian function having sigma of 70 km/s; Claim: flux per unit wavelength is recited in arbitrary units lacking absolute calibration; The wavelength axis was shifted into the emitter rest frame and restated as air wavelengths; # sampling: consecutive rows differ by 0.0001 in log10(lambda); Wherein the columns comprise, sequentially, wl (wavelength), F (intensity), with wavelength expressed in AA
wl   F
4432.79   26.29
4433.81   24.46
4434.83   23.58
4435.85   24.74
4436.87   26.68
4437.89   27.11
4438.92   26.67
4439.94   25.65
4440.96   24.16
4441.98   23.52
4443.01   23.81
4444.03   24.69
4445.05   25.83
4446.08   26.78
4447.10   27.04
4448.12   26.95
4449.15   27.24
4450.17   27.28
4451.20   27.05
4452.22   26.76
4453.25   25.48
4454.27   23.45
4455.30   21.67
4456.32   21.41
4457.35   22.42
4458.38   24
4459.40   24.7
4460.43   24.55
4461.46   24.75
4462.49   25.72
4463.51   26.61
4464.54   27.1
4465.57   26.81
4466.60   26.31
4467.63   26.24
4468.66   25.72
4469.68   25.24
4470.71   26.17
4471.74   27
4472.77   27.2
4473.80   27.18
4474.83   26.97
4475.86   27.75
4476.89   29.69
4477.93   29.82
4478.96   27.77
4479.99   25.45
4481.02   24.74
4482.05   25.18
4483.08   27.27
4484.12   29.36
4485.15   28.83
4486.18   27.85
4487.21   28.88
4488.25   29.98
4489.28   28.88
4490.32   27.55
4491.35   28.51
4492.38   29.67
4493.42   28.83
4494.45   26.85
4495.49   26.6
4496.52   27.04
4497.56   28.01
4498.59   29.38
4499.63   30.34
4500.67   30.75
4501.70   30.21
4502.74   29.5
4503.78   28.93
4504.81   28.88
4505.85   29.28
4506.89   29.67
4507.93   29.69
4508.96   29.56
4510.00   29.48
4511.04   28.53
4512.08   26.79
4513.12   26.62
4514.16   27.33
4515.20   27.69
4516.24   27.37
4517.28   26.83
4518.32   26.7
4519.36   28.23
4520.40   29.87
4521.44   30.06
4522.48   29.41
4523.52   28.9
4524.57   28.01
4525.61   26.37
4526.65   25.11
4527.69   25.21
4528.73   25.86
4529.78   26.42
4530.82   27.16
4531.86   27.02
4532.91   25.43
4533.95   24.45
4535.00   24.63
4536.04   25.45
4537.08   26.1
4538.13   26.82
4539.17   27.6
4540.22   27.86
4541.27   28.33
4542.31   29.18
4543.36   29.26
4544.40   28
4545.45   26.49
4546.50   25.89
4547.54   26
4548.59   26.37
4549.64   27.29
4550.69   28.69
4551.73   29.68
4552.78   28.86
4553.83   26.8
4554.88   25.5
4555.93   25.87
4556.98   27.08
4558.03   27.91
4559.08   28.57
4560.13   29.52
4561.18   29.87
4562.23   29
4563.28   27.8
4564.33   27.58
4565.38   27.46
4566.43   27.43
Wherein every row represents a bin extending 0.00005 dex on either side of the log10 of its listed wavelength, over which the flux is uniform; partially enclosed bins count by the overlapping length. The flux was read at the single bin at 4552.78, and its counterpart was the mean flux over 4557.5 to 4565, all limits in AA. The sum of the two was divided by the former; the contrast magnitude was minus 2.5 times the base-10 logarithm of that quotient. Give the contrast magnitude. -0.748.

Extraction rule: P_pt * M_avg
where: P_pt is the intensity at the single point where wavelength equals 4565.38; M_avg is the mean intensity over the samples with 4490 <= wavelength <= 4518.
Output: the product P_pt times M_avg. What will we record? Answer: 783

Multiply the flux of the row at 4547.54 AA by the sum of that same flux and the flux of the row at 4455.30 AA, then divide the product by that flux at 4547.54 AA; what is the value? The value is 48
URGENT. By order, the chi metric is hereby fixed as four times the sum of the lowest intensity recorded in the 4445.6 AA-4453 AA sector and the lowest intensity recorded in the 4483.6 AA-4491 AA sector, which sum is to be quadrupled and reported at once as 217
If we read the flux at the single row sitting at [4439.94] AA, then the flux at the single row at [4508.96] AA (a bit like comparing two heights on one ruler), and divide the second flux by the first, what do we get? 1.15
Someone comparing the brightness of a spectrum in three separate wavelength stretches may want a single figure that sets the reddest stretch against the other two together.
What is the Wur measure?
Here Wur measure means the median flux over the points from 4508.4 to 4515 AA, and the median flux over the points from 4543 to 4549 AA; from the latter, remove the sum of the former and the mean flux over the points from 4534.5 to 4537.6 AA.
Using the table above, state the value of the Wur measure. -27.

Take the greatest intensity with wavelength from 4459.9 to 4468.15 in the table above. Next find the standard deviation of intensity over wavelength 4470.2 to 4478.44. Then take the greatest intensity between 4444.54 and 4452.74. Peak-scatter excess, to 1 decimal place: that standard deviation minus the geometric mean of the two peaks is -25.9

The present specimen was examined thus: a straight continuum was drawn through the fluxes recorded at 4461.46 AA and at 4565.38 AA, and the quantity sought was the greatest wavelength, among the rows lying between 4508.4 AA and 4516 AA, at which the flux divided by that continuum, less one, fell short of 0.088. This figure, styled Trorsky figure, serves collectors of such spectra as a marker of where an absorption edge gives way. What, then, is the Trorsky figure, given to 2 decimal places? 4515.20 AA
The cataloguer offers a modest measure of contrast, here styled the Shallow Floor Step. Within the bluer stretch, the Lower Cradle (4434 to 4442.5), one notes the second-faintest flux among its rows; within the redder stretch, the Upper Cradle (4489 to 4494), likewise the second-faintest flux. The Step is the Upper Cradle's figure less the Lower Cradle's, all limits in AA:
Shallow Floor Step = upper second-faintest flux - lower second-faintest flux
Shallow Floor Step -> 5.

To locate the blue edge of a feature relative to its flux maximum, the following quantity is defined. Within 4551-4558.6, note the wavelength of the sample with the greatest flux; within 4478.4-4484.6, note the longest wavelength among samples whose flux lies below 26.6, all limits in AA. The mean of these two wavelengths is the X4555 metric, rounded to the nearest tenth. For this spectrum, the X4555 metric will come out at 4516.9 AA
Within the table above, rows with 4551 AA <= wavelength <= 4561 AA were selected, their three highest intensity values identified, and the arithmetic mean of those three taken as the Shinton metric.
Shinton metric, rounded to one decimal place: 29.4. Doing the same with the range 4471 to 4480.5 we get 29.1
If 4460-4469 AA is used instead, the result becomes 26.8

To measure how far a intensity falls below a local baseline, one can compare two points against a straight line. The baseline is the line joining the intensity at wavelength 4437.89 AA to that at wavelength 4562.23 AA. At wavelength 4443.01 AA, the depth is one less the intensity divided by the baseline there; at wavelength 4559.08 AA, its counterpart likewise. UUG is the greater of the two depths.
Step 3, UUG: 0.12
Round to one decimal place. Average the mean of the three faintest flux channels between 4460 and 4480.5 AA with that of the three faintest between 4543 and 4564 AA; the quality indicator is 25.3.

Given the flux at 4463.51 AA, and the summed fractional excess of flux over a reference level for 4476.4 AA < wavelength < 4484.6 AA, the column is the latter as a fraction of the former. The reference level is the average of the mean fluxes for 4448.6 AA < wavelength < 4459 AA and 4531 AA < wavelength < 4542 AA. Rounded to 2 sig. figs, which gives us 0.022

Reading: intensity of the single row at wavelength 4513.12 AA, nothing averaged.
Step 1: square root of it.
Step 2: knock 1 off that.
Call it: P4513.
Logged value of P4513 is 4.16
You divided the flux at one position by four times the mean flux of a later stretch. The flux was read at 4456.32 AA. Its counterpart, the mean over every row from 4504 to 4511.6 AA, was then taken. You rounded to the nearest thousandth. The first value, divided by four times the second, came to 0.183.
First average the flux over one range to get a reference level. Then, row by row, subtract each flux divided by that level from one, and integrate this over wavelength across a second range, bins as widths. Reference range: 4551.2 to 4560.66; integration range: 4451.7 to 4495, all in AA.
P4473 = 1.8 AA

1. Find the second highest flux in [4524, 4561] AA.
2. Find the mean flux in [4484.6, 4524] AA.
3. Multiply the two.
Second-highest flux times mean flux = 845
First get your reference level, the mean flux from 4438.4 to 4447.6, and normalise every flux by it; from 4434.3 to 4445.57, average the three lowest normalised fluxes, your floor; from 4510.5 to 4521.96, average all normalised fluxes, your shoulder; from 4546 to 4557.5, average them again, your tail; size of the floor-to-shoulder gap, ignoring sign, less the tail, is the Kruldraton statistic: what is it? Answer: -0.90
